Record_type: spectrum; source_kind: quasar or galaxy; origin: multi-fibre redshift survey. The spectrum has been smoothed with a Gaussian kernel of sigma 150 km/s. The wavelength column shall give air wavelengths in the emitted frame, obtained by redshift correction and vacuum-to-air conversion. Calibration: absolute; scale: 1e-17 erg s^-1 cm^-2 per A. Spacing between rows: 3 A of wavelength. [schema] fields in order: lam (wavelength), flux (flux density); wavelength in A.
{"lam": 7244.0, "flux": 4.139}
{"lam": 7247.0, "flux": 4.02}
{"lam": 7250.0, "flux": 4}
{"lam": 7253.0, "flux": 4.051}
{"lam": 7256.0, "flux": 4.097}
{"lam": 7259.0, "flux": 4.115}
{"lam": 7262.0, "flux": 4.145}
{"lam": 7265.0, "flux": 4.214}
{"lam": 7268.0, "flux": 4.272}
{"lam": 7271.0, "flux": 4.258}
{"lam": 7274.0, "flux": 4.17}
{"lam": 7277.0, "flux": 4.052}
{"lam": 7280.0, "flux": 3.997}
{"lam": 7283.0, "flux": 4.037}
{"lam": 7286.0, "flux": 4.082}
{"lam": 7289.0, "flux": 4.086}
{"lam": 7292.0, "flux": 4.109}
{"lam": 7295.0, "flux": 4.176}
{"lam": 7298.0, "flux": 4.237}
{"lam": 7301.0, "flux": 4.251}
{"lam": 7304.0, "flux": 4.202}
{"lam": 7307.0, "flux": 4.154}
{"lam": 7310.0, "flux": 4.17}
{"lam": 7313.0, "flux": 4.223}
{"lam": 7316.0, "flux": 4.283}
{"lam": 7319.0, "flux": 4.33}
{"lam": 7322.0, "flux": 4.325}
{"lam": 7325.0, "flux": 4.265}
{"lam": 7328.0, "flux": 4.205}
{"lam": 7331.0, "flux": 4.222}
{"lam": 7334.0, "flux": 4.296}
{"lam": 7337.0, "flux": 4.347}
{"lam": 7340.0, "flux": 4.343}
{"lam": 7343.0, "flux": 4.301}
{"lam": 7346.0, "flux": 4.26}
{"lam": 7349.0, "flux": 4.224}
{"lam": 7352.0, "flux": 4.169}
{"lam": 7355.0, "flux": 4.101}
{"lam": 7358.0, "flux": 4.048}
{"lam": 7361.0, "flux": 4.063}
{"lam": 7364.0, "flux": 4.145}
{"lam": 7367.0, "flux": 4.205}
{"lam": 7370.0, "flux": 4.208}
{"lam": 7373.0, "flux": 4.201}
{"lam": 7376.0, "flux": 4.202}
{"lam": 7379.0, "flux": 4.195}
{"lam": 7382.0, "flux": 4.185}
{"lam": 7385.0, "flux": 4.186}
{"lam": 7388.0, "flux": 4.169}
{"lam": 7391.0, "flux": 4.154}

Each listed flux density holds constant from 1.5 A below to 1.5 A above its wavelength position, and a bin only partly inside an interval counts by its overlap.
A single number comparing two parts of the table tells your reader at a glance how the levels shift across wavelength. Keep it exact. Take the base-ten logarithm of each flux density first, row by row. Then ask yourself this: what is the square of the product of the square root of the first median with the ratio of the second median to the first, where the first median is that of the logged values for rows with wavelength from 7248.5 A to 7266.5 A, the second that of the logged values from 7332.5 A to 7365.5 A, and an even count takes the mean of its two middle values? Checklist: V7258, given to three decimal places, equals 0.638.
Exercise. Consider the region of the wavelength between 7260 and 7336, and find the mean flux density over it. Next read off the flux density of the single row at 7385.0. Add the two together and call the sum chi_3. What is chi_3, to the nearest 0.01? 8.38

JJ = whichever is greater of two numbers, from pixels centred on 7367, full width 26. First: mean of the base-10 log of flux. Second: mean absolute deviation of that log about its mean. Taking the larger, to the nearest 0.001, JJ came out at 0.618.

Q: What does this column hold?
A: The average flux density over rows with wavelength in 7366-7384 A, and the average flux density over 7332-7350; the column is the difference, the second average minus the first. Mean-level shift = 0.10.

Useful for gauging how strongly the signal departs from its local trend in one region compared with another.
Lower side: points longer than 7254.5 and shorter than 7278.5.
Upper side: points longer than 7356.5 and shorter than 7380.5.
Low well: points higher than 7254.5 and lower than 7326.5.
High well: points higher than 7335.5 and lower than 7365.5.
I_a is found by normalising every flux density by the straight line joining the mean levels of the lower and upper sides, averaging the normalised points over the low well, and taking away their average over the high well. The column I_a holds -0.007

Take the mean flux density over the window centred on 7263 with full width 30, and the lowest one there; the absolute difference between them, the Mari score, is 0.14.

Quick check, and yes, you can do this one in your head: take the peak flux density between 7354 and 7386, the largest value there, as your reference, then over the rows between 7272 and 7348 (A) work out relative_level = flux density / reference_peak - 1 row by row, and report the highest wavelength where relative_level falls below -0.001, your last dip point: 7310.0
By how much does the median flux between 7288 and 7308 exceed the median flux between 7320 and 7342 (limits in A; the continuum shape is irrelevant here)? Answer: -0.12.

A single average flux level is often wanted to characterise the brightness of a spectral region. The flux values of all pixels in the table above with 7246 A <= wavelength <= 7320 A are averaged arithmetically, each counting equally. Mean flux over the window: 4.15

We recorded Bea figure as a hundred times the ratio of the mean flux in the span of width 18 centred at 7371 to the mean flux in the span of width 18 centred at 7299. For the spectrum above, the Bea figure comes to 100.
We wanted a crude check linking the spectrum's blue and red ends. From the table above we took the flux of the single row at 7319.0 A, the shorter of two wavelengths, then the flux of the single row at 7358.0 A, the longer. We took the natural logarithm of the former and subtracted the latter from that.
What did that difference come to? -2.58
